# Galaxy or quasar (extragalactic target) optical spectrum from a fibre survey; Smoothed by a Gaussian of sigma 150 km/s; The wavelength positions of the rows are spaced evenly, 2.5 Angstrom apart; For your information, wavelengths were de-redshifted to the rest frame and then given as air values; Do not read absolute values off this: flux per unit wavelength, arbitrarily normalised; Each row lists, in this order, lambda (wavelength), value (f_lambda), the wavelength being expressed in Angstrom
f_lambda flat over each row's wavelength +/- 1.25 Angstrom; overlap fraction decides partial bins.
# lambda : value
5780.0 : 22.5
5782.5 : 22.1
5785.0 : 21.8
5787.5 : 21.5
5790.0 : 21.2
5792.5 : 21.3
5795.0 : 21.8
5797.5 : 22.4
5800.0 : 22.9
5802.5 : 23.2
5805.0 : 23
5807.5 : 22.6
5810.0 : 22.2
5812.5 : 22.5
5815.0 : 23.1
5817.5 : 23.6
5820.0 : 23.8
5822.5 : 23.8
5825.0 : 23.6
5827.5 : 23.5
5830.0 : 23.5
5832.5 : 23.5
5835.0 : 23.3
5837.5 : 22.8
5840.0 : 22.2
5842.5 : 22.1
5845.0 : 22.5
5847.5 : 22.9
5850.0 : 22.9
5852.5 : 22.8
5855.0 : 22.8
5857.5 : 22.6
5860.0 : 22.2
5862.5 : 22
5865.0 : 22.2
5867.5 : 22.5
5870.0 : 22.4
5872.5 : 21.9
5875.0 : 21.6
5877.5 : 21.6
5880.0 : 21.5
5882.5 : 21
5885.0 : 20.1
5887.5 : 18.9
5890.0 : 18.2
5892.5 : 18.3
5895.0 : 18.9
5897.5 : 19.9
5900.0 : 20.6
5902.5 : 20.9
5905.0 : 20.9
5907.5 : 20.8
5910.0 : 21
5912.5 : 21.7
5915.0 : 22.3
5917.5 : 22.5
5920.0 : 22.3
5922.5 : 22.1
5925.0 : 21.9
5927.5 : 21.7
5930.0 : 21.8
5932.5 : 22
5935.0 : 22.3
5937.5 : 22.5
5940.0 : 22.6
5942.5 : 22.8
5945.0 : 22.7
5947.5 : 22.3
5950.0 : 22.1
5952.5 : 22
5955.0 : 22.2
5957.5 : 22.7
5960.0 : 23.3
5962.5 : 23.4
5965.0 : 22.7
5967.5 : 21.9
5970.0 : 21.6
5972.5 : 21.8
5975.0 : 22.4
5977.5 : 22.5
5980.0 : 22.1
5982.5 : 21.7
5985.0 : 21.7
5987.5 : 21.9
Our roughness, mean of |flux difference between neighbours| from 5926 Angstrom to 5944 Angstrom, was 0.18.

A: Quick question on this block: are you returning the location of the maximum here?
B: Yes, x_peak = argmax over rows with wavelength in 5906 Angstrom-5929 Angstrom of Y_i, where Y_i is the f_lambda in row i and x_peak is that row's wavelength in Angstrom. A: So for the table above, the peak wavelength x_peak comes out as 5917.5 Angstrom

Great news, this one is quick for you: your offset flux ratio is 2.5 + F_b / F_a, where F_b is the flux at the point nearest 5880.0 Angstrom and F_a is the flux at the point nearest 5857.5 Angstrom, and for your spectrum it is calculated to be 3.45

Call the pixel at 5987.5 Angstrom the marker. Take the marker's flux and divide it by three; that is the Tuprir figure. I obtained 7.30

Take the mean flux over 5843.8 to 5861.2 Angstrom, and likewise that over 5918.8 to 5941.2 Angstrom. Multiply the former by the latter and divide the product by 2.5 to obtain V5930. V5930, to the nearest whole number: 201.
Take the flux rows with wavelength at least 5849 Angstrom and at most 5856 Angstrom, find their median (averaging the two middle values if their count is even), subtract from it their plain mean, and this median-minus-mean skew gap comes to -0.03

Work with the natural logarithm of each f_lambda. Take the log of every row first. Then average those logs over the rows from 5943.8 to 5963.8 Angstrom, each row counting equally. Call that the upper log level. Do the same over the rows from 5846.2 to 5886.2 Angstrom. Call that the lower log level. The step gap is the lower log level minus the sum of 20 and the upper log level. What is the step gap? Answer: -20.02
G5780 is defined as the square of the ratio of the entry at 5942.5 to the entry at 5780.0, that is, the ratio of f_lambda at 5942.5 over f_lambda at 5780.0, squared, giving 1.0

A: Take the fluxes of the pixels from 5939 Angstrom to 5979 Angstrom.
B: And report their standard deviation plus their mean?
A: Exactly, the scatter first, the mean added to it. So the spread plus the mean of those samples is 22.9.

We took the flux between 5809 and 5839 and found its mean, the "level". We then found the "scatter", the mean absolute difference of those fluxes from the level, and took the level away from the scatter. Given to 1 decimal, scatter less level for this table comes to -22.9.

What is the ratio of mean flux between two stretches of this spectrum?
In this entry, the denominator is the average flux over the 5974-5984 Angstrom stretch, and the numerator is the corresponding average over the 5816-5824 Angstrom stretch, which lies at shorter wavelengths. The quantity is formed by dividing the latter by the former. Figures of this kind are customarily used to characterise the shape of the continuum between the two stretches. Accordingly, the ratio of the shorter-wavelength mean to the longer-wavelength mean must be 1.07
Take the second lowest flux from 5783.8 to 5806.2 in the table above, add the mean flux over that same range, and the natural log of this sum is 3.77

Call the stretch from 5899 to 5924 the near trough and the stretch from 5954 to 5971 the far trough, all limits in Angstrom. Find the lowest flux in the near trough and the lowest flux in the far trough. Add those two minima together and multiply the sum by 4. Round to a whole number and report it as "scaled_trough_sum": 169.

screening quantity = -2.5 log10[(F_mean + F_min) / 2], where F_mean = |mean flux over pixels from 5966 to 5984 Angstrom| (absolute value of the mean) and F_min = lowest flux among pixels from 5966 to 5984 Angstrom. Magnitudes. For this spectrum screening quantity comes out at -3.35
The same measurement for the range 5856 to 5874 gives -3.36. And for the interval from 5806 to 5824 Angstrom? -3.39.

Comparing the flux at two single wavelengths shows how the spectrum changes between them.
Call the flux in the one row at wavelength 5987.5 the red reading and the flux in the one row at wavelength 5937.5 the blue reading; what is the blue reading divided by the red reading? 1.03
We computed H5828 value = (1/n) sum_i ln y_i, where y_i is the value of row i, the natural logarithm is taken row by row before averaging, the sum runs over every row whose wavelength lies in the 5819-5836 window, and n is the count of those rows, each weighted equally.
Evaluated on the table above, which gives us 3.16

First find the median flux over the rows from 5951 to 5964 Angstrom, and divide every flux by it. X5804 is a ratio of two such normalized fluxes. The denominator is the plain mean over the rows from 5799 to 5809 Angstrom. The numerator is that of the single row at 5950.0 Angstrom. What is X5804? 0.96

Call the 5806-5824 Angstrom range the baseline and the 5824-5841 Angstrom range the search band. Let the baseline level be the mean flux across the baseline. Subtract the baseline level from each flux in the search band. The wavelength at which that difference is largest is 5825.0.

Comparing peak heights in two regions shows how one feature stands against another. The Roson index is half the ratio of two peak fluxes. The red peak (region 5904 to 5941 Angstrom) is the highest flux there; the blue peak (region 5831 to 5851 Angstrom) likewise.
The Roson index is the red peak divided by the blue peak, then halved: 0.481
